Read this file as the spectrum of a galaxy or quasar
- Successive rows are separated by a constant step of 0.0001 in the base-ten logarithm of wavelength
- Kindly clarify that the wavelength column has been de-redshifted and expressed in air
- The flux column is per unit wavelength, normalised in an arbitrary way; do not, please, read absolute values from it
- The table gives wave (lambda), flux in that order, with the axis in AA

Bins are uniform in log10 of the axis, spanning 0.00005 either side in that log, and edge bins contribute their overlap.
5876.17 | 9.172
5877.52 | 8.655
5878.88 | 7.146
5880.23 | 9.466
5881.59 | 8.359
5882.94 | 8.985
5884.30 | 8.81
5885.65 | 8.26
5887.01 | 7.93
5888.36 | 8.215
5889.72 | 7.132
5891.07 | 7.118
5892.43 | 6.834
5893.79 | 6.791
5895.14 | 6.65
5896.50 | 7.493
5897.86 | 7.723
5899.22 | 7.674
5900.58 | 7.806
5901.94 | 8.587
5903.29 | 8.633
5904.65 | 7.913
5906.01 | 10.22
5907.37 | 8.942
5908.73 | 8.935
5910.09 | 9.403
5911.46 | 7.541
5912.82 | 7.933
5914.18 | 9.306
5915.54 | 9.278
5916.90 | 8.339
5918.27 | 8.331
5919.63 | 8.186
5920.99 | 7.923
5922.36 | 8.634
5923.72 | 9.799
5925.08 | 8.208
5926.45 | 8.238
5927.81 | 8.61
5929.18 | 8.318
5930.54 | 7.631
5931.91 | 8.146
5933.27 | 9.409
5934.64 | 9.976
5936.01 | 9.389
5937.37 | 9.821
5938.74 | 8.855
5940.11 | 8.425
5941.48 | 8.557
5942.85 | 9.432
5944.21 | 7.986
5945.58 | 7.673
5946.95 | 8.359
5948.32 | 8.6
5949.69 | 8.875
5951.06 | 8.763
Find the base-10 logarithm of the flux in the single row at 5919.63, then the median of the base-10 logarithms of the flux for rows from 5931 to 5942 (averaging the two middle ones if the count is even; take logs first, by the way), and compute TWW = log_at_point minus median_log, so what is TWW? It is -0.047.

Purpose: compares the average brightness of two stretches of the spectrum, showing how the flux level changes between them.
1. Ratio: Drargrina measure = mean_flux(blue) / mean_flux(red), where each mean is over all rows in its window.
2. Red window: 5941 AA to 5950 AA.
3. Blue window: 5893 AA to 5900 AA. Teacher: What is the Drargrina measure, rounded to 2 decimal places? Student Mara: 0.86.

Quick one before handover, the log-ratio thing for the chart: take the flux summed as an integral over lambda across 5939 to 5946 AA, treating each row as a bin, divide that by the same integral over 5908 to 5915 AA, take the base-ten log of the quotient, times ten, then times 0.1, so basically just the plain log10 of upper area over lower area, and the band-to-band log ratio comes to -0.01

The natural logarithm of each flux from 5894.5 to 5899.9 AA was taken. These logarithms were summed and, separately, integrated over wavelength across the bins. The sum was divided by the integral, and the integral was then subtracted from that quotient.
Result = -10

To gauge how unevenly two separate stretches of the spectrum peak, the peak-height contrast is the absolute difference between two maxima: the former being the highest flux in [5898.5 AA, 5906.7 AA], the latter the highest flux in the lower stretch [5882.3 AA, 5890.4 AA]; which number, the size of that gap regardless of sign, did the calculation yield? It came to 1.2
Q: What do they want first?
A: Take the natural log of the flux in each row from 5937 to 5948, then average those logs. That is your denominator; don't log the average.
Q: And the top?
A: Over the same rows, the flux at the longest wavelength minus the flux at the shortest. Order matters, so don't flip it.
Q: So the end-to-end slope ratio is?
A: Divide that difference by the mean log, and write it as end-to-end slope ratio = -0.7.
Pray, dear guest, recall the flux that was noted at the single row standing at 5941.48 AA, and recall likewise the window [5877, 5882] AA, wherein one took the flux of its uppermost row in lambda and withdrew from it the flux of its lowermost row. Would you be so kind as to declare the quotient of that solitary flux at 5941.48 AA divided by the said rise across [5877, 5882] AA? -29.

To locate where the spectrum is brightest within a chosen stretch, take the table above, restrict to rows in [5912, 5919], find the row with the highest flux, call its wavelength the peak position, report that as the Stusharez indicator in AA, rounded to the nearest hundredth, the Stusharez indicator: 5914.18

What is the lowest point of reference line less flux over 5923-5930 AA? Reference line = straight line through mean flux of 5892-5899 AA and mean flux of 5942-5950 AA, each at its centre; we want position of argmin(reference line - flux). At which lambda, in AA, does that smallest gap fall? 5923.72 AA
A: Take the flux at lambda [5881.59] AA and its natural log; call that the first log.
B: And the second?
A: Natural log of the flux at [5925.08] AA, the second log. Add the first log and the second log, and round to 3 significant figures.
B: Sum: 4.23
